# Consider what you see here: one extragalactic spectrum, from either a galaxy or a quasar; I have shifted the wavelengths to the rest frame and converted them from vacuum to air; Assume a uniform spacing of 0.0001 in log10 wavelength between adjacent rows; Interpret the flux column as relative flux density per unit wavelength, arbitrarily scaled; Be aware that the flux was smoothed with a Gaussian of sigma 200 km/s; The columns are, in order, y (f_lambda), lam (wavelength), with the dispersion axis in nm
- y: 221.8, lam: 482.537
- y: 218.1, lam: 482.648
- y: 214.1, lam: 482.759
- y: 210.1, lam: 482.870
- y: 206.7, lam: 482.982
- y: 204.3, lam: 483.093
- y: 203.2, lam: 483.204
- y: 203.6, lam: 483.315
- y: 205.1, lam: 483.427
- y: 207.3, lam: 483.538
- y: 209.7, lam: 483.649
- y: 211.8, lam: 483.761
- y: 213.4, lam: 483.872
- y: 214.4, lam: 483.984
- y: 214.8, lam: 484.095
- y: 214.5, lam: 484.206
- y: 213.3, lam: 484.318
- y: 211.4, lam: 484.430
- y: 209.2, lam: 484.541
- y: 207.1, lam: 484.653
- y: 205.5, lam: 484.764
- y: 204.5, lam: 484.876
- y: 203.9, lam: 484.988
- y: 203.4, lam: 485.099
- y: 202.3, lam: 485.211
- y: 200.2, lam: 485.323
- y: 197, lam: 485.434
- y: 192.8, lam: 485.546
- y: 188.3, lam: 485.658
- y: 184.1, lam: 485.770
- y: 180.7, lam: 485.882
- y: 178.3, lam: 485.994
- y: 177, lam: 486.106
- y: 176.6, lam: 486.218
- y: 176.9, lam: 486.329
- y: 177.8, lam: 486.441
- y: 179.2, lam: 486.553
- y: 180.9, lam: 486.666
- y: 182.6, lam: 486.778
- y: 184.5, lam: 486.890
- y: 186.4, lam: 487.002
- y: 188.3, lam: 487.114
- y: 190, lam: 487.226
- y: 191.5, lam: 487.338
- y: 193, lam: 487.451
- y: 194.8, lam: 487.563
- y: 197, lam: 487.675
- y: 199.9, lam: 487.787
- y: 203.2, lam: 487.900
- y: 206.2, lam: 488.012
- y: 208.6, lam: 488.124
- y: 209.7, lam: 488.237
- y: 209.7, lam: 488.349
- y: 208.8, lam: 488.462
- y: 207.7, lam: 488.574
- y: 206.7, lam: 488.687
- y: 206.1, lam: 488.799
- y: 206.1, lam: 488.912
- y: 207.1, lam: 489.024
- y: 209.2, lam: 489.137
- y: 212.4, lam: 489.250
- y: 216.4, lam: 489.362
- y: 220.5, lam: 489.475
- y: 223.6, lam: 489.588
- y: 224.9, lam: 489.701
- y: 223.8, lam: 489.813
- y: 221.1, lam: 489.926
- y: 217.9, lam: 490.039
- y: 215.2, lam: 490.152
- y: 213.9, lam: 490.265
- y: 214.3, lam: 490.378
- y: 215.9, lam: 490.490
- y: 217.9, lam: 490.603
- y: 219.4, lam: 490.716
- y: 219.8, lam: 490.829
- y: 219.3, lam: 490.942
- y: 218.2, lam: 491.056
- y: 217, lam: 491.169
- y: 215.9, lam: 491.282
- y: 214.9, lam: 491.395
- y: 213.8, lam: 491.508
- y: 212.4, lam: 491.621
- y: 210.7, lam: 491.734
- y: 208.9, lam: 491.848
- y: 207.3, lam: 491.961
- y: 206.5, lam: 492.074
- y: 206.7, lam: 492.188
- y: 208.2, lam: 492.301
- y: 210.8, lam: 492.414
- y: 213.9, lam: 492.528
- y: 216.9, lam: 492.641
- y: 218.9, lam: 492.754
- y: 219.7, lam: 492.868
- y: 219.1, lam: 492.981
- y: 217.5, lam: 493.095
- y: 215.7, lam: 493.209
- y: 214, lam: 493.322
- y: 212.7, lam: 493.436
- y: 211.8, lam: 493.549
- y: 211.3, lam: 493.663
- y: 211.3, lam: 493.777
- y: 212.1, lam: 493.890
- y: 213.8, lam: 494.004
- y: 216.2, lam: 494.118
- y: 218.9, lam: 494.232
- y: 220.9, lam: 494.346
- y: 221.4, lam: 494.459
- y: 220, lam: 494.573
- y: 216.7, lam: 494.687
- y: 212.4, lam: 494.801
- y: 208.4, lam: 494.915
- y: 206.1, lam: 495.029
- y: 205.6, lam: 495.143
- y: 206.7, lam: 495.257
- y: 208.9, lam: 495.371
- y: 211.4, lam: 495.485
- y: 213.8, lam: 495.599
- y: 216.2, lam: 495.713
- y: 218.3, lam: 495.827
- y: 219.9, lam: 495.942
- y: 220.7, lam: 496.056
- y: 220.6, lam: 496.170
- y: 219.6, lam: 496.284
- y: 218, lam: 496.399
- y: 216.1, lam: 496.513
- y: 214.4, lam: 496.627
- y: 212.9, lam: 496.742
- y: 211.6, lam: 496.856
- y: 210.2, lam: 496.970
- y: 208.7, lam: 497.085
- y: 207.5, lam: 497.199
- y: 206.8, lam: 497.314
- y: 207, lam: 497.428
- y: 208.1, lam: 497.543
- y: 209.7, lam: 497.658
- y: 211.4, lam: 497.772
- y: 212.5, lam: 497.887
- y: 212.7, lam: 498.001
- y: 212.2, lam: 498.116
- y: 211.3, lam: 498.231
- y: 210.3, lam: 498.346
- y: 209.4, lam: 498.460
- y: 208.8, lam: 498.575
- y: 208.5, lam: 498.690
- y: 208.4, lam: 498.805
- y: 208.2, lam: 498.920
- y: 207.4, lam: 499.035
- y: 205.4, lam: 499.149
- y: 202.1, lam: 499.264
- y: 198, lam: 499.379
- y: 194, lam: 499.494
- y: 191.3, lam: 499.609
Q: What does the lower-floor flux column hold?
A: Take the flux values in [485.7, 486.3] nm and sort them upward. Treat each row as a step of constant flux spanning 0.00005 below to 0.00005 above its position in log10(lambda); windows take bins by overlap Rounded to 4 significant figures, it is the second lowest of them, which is 177.0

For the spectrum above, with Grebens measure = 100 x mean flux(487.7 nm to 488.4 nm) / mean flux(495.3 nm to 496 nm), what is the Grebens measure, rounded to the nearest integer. 96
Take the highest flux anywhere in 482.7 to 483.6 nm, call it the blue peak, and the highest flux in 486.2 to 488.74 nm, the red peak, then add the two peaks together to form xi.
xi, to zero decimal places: 424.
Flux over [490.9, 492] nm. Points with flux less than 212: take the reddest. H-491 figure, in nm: 491.961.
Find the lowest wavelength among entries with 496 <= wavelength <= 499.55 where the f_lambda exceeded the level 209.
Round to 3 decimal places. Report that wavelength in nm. 496.056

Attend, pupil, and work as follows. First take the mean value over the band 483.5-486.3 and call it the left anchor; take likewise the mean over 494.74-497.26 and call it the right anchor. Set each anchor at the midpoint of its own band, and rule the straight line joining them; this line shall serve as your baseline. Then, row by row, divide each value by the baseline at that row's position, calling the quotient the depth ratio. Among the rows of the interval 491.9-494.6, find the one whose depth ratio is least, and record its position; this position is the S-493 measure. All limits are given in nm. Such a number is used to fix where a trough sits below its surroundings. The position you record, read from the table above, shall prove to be 492.074 nm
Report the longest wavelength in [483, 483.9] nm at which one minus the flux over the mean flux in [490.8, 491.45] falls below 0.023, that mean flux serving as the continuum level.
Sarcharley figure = 483.872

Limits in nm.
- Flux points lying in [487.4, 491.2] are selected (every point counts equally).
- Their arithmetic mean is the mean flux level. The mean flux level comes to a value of 212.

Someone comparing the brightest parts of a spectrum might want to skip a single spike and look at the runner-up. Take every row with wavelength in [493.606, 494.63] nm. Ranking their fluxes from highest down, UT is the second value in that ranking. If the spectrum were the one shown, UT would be 220.9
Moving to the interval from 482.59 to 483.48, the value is 214.1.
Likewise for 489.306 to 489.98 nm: 223.8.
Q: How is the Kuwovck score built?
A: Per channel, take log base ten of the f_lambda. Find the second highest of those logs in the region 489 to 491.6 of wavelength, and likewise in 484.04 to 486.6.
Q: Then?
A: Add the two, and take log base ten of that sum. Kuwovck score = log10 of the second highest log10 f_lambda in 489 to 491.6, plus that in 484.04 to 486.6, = 0.670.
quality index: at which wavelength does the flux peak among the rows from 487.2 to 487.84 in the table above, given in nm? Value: 487.787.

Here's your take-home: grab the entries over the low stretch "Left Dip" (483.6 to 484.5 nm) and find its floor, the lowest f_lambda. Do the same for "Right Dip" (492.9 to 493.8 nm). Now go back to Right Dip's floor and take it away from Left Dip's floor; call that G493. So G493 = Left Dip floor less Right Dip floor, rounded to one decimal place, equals -1.6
